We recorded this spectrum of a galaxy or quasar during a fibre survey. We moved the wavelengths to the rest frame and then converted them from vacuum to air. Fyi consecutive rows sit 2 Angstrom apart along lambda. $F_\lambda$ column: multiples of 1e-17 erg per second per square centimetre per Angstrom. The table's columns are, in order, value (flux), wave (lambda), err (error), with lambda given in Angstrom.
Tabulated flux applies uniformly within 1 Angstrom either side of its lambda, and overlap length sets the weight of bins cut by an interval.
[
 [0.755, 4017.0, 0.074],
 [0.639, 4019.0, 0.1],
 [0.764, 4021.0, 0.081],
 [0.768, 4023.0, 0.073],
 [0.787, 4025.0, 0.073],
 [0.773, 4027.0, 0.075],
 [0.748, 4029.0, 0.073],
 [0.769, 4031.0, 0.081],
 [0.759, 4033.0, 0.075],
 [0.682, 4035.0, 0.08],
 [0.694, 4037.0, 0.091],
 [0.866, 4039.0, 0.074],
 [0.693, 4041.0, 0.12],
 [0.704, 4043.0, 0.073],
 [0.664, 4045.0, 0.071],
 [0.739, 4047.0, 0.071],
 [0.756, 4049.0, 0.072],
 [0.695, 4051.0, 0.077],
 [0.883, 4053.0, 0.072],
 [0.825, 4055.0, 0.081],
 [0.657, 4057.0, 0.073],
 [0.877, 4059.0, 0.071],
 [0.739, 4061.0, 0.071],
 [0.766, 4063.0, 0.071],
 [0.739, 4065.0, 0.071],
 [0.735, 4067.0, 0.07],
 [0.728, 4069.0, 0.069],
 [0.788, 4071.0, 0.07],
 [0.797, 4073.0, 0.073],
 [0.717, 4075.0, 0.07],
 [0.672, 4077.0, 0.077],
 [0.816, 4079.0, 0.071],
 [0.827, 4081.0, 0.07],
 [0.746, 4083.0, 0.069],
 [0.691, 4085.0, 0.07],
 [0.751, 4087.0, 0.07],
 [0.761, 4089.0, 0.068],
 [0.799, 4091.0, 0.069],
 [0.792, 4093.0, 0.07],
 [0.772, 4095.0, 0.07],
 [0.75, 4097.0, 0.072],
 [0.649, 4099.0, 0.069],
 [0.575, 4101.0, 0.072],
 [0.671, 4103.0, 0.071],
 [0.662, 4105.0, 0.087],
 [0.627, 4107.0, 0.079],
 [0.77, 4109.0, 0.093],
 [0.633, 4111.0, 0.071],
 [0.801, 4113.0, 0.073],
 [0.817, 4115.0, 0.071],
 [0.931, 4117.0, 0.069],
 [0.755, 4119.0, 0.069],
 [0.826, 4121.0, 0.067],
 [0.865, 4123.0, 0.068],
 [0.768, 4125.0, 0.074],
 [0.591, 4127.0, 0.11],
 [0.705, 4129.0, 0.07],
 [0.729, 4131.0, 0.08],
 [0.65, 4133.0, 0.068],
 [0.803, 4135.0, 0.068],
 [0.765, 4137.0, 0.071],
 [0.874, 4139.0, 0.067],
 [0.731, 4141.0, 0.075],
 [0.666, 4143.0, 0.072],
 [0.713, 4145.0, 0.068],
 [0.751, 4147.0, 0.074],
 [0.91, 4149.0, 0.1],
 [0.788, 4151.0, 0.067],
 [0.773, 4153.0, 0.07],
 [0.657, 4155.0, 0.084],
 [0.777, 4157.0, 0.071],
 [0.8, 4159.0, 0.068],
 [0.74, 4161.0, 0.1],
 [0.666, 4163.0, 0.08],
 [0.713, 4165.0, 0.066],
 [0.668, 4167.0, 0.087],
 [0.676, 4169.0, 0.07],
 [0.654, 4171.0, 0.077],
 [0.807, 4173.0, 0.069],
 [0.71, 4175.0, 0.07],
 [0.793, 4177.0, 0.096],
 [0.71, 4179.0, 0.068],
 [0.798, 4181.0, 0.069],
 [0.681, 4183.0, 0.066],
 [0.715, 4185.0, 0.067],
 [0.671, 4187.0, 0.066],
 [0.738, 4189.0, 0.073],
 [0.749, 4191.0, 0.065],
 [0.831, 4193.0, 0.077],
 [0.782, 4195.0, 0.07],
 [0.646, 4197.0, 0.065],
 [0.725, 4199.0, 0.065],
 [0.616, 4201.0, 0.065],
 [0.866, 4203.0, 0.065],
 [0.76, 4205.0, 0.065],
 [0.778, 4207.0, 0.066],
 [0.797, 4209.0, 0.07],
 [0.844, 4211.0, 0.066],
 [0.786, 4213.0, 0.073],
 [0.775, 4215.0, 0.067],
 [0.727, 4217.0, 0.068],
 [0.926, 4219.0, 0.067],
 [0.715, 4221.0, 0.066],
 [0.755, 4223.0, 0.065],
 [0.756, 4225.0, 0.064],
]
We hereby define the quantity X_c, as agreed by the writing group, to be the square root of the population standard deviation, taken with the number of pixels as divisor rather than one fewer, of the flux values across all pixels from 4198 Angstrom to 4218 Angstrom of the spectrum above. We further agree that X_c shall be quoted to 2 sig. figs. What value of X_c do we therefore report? 0.26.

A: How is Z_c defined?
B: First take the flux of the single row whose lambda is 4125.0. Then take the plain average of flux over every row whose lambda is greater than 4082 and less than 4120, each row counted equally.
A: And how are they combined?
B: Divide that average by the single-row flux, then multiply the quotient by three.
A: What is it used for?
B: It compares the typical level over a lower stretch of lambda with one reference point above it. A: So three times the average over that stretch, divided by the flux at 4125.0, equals 2.9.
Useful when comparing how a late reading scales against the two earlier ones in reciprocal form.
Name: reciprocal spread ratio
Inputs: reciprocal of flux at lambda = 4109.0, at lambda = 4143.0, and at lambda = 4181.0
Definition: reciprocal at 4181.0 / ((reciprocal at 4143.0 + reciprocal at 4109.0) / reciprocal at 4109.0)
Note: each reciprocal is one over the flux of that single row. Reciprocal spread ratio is 0.58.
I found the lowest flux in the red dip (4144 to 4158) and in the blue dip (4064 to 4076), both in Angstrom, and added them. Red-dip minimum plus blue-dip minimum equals 1.37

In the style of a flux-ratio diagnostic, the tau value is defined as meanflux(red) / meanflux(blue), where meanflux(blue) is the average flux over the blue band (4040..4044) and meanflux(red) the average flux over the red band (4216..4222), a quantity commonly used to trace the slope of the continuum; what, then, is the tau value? 1.13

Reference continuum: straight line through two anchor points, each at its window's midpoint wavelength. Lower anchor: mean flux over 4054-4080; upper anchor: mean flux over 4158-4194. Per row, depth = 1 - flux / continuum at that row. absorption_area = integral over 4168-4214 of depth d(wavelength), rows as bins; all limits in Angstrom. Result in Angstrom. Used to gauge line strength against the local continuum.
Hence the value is -1.3 Angstrom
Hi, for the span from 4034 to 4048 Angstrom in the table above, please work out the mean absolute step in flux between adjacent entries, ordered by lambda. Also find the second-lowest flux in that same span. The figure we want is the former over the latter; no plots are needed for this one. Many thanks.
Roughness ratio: 0.118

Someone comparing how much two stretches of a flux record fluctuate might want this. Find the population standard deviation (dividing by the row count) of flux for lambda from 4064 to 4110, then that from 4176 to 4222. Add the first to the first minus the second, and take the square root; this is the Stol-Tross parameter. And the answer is 0.239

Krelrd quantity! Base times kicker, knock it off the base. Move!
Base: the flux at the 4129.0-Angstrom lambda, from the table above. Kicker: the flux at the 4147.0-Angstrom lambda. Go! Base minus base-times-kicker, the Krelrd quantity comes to 0.18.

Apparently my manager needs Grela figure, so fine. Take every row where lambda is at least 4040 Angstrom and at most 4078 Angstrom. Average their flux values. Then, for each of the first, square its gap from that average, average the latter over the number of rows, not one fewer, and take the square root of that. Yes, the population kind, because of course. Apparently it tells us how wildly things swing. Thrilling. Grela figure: 0.063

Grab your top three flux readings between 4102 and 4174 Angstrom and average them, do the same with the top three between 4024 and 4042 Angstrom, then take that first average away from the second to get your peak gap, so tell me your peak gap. -0.10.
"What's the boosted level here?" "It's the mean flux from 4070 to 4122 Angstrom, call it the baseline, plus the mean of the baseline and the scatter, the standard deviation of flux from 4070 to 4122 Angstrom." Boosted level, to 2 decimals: 1.16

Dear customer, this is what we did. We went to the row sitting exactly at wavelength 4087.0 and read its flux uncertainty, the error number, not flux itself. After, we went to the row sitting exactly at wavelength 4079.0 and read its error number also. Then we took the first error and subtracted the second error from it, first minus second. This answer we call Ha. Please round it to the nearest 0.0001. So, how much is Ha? -0.0010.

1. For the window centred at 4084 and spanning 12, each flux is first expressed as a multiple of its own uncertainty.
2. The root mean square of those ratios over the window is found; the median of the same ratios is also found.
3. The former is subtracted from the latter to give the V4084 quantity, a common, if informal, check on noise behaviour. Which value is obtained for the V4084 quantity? 0.00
